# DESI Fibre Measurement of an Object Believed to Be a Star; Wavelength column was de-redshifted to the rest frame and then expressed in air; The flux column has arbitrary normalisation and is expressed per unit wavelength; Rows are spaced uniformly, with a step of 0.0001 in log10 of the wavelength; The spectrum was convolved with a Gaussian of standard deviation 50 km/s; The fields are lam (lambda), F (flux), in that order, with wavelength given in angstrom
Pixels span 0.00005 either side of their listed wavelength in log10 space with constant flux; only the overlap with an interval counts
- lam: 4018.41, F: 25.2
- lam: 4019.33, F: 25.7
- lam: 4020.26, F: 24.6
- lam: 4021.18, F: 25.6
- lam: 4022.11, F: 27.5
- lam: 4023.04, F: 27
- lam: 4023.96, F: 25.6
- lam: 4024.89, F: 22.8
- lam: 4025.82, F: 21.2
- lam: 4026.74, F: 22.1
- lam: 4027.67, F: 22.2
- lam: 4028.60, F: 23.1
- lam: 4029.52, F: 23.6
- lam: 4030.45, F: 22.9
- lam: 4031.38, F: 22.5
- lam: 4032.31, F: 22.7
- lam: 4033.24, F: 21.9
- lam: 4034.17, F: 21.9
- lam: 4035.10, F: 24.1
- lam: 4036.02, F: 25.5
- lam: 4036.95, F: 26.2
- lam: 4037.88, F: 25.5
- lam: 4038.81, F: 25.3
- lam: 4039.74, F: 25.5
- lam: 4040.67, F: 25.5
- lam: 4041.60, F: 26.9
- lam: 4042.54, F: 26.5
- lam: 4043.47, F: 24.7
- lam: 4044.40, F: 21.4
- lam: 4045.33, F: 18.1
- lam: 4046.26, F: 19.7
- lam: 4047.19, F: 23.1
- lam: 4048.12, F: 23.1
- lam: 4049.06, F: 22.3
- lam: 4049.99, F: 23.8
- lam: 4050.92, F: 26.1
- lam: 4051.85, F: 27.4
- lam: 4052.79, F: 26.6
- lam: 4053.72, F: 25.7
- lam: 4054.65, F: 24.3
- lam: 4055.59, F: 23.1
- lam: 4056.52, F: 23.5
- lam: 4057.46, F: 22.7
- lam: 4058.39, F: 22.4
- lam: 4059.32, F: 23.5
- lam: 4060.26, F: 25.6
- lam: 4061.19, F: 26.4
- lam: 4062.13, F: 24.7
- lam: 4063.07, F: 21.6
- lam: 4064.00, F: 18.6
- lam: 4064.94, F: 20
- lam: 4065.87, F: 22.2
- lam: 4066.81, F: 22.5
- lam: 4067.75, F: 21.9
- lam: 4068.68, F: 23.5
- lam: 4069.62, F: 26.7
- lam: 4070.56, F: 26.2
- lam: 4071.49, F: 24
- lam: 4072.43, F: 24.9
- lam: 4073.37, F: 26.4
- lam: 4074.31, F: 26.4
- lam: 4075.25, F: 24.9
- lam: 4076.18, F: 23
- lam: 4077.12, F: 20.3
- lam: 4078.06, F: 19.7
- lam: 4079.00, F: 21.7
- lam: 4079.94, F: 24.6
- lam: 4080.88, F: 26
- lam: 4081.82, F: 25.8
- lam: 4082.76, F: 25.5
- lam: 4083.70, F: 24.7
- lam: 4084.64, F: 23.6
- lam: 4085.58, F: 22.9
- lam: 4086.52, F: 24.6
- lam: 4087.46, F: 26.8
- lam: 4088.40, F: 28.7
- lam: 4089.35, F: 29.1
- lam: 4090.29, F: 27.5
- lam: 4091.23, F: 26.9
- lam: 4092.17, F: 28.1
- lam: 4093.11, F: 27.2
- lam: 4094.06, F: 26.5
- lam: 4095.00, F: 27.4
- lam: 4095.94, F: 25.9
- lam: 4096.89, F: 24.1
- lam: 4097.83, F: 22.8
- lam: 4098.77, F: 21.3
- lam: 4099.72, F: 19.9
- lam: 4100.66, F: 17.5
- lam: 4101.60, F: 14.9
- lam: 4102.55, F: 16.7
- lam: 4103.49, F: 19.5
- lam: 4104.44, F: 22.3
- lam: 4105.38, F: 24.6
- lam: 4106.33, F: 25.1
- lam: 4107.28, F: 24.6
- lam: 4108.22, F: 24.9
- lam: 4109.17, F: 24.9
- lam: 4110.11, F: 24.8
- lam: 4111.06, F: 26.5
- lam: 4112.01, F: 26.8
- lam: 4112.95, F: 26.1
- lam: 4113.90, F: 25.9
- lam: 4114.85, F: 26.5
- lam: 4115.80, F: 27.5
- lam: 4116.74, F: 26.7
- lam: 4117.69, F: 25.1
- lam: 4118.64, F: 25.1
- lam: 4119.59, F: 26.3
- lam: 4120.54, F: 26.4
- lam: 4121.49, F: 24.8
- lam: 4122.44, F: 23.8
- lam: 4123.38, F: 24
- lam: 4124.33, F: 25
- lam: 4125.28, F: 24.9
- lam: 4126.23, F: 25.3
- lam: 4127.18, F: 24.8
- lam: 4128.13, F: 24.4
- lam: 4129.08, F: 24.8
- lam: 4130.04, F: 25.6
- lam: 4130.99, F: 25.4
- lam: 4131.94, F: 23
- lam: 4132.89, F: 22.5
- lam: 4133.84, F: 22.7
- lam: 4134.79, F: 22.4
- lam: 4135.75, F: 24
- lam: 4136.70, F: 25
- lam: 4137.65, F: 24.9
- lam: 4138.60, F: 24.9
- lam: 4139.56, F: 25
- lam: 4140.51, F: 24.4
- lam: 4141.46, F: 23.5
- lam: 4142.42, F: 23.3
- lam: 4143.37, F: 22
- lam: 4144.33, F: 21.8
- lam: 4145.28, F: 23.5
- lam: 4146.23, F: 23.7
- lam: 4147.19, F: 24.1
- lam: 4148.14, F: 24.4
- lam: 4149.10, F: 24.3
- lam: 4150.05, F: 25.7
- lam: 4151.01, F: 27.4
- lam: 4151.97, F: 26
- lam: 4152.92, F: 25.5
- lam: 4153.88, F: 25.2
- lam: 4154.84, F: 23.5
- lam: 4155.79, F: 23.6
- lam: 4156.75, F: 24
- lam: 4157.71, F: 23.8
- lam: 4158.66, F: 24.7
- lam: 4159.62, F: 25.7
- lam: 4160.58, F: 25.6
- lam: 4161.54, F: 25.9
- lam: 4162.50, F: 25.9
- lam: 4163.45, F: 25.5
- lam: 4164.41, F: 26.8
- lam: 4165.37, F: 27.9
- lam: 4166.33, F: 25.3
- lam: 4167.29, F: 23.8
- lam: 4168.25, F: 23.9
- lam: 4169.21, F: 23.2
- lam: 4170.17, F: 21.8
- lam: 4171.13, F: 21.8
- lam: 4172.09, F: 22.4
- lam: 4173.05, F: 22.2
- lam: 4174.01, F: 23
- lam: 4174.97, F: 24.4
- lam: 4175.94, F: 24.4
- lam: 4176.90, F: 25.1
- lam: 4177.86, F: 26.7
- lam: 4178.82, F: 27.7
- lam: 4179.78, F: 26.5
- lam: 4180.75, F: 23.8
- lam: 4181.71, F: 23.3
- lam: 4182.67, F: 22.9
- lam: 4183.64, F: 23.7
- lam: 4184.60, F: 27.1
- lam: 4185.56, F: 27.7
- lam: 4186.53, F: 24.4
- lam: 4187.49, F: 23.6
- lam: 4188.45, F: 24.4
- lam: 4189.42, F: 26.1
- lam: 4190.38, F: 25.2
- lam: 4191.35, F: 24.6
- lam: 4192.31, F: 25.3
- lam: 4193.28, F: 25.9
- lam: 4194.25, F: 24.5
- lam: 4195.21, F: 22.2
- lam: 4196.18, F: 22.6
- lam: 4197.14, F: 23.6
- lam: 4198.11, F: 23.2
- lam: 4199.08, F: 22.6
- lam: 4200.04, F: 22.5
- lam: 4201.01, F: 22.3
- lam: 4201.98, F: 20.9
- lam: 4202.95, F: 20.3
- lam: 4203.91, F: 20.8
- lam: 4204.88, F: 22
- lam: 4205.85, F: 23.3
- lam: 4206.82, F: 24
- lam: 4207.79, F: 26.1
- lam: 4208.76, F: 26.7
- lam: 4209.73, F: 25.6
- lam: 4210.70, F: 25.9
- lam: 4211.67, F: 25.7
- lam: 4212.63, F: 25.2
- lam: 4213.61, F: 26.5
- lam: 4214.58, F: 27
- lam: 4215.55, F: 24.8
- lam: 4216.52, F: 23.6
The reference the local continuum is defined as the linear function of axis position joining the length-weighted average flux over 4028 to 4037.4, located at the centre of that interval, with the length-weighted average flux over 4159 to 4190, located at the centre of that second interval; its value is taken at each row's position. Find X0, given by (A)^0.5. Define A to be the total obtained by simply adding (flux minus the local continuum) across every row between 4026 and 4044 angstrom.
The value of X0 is 3.6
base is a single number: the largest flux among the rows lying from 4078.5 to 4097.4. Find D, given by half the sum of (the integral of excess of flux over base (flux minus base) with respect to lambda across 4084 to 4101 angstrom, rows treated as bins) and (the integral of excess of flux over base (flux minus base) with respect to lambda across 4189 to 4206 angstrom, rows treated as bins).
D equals -84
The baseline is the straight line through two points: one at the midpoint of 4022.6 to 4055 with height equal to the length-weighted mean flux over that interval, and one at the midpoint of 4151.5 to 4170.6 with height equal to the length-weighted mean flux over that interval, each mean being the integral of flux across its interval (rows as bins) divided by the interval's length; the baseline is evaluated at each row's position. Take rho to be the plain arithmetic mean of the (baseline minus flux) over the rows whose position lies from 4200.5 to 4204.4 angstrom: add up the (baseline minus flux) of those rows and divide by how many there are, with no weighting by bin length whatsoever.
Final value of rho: 4.1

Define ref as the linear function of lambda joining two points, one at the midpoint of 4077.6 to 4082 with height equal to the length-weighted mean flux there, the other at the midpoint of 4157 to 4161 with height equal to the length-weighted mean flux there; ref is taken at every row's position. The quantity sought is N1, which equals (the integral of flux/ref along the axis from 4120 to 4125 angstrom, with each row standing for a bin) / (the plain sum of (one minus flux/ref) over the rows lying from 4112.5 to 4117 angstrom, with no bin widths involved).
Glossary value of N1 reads -10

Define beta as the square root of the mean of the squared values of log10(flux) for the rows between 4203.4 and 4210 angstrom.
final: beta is 1.38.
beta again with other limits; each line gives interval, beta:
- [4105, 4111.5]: 1.40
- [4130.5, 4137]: 1.37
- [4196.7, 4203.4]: 1.35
